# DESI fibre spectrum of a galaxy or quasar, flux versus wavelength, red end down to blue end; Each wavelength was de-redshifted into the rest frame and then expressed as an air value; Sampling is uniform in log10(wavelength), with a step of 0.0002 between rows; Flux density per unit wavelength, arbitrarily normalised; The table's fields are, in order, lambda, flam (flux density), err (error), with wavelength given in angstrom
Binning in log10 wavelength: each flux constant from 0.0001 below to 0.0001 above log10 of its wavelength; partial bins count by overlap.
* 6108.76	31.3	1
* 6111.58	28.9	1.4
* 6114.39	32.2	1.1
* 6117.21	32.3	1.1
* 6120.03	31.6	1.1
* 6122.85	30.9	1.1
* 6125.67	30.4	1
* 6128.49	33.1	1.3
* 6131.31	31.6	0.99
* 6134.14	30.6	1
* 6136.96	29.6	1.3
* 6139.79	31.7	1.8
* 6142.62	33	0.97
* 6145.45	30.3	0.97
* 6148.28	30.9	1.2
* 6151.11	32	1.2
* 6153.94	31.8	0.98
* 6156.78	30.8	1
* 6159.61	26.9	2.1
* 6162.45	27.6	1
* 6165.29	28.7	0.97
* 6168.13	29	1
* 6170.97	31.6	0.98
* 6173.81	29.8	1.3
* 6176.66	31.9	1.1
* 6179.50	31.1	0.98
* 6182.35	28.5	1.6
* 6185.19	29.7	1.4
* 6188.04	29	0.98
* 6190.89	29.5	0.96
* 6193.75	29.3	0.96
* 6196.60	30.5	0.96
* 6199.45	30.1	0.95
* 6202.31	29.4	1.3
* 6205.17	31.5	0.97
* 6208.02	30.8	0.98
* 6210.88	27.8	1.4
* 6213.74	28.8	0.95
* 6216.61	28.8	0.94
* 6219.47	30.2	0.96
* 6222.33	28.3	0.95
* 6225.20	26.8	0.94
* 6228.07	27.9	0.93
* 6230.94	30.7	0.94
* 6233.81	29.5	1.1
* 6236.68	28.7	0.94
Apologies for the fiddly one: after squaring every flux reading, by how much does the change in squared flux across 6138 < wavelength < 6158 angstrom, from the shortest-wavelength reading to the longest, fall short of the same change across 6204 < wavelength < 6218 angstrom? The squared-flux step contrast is -107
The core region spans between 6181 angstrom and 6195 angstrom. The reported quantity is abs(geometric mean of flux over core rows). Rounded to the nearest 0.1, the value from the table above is 29.2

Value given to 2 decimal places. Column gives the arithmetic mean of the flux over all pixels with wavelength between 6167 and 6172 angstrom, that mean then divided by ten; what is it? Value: 3.03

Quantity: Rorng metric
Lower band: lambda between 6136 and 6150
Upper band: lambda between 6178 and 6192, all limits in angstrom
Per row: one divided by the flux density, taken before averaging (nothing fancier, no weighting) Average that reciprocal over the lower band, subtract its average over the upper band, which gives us -0.0017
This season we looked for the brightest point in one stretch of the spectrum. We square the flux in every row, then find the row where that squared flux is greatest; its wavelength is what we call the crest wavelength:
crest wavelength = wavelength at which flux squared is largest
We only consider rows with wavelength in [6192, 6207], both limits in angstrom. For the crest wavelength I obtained 6205.17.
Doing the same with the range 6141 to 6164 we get 6142.62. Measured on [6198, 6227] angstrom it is 6205.17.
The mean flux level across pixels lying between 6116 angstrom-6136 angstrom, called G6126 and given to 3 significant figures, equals 31.5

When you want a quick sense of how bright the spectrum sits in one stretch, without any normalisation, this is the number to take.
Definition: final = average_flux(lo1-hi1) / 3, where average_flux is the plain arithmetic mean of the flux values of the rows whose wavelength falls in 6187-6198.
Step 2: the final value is 9.9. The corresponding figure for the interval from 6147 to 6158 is 10.5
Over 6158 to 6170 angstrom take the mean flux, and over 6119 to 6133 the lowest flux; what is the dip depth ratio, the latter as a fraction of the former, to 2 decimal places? 1.08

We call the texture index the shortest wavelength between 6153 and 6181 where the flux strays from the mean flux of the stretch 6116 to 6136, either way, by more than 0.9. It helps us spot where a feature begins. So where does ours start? 6159.61 angstrom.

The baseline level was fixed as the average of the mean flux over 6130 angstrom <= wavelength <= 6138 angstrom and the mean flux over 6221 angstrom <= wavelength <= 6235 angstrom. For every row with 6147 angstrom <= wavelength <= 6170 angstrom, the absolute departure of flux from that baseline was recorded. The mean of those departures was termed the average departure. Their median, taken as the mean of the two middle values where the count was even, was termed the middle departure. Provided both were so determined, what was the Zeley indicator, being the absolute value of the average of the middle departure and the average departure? 1.66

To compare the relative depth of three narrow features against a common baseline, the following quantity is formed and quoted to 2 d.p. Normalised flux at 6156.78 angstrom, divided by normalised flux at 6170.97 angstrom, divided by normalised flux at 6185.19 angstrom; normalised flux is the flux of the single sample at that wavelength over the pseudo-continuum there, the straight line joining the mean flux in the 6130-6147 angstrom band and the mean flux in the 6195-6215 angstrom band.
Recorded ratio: 0.98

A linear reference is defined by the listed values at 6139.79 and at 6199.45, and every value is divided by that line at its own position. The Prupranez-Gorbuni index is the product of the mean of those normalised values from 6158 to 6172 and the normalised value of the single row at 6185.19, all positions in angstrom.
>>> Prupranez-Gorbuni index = 0.90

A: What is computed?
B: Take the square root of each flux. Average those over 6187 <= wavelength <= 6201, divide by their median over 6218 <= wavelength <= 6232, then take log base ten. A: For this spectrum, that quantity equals 0.010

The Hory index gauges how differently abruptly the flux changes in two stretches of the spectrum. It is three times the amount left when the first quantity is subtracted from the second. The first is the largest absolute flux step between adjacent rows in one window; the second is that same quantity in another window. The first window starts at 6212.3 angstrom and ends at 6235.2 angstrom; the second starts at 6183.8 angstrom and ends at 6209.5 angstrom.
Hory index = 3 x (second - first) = -2.1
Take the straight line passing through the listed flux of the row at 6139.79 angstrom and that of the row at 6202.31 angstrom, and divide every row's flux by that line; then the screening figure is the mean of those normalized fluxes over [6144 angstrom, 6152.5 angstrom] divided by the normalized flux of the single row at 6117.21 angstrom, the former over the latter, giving 0.997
